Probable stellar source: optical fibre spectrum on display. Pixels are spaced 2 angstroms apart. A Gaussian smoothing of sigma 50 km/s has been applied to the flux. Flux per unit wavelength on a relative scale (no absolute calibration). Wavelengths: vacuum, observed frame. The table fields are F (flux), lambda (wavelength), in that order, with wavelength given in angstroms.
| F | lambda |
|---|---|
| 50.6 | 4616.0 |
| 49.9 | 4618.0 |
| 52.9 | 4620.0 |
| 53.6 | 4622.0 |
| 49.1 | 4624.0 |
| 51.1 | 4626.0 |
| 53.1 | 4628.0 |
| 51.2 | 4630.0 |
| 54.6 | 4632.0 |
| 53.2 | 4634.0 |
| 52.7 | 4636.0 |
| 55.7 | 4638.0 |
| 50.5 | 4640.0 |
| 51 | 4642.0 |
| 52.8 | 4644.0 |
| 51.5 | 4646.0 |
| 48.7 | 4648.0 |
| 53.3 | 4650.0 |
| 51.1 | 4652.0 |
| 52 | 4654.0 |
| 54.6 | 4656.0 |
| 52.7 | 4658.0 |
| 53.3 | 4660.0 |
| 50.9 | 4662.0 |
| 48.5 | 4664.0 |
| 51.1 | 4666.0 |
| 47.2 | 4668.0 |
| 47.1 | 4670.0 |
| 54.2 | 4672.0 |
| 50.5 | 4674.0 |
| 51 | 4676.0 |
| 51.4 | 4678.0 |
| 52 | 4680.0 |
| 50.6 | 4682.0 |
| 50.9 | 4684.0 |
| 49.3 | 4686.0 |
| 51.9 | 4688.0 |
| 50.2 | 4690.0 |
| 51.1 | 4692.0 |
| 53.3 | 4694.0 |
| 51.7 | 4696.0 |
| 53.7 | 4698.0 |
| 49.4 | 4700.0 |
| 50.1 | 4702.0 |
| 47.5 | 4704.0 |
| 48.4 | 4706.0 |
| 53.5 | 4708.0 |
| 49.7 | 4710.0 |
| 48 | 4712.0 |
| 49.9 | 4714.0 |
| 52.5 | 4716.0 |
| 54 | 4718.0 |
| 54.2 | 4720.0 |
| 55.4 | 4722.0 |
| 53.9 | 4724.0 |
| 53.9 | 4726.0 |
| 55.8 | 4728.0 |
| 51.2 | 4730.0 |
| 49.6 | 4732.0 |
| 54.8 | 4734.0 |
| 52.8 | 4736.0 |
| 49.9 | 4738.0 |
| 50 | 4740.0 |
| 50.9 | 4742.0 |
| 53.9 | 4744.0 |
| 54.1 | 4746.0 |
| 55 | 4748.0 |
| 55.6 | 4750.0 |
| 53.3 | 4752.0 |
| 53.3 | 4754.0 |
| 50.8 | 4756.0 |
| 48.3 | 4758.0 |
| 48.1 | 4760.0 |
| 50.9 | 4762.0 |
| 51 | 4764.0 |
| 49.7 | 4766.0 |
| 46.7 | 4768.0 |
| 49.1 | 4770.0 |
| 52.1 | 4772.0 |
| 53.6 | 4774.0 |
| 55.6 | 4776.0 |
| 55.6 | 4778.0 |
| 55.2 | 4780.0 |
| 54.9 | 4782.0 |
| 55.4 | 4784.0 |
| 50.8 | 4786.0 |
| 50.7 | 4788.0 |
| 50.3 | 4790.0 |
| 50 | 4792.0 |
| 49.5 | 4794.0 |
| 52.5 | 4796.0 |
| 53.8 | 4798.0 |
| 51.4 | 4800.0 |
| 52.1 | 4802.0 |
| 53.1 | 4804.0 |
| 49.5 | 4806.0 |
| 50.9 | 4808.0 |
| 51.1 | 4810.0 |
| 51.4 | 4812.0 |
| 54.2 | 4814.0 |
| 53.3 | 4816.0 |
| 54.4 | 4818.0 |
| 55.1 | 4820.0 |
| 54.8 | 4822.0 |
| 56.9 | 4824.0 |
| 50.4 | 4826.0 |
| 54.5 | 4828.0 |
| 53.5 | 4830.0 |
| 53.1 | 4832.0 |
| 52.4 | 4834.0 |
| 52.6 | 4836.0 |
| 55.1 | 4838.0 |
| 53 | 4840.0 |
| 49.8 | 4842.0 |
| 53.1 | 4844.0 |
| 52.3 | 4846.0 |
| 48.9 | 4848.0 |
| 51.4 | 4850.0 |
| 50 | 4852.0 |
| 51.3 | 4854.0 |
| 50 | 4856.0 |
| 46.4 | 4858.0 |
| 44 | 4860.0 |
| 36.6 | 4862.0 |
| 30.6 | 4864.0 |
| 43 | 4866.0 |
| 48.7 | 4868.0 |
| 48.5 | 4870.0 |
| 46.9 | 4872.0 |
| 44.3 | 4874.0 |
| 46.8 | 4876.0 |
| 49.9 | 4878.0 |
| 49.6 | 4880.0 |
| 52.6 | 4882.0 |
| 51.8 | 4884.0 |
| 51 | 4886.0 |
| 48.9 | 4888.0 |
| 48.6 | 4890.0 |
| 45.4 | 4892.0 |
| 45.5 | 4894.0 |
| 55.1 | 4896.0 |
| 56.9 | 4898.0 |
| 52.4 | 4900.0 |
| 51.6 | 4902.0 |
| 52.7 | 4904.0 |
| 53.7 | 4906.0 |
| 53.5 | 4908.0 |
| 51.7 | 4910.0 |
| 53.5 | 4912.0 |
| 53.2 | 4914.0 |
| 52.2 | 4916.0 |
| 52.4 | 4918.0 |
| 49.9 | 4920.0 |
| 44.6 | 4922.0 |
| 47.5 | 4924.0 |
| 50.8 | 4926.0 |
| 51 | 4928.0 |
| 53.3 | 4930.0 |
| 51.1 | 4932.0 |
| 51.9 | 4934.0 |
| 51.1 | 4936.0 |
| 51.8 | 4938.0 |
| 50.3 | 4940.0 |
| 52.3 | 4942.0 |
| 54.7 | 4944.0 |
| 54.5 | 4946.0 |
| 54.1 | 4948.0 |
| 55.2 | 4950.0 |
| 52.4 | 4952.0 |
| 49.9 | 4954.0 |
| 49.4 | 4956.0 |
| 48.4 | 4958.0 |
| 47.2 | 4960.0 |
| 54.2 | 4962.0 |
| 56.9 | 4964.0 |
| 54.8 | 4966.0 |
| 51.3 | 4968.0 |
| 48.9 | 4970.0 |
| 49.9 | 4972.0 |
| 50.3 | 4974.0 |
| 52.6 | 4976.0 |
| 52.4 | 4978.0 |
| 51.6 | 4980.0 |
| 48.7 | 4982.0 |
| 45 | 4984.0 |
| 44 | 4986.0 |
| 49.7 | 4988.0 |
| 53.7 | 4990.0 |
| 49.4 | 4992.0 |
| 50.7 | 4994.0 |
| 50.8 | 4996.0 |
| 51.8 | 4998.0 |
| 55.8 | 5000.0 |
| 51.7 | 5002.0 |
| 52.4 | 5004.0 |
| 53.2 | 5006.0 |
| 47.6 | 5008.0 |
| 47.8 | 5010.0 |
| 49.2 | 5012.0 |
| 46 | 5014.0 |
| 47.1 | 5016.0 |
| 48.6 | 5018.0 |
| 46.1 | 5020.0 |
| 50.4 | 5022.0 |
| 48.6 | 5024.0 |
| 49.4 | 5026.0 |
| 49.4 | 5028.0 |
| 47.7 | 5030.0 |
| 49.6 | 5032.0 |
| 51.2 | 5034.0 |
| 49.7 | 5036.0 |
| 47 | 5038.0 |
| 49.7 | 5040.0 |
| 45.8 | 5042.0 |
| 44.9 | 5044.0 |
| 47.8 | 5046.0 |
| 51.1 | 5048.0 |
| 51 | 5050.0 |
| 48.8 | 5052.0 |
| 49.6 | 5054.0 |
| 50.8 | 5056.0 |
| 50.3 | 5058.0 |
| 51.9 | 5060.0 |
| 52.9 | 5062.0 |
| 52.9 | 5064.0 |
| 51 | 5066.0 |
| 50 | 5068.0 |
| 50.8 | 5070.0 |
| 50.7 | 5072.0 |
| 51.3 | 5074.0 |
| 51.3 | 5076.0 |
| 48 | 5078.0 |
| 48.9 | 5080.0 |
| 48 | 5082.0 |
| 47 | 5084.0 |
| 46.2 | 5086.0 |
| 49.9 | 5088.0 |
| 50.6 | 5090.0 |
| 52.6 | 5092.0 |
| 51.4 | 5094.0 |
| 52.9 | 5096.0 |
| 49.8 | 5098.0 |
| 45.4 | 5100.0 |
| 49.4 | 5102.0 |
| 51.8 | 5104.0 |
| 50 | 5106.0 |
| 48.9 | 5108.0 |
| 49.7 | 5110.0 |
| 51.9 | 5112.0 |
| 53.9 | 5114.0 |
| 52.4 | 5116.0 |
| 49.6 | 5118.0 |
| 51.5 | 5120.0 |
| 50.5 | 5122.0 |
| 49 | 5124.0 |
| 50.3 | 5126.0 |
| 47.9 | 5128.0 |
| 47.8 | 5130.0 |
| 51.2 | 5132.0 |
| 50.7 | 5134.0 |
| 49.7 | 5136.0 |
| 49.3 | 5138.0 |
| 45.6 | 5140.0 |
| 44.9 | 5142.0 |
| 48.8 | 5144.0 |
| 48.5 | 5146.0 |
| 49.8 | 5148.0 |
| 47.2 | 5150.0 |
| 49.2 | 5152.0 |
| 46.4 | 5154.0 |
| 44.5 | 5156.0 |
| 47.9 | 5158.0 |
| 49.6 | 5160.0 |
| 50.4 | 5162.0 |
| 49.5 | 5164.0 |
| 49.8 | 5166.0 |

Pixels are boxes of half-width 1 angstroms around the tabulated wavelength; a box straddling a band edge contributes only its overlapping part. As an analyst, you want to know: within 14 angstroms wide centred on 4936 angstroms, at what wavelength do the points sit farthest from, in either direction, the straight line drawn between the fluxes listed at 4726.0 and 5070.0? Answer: 4940.0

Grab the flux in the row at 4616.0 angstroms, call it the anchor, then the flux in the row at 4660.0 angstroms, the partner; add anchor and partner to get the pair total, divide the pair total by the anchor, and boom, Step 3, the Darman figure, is 2.05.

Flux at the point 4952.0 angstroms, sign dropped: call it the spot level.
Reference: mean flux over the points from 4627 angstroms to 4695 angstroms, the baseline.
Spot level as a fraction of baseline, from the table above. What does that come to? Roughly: 1.02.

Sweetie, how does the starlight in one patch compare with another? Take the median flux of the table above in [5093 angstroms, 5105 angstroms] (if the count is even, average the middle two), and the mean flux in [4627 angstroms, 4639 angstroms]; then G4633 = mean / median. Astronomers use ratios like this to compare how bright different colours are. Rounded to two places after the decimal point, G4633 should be 1.06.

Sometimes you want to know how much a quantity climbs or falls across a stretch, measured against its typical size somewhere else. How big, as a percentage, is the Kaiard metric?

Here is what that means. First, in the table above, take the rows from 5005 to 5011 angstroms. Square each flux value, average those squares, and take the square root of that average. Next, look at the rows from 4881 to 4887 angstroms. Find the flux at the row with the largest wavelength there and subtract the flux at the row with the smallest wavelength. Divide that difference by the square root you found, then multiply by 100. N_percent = -3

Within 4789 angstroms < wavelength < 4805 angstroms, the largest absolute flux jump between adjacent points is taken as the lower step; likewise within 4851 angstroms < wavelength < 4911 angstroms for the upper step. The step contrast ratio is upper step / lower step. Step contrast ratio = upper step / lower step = 4.1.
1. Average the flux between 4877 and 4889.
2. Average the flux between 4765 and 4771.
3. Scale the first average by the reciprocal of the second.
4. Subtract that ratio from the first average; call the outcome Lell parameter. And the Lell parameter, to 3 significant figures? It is 49.6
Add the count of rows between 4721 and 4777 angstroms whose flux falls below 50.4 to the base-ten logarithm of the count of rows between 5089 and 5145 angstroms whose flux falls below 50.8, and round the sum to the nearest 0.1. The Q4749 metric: 9.3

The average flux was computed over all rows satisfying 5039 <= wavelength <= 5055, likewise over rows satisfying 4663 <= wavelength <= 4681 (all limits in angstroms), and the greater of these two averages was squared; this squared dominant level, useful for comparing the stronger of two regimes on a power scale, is 2533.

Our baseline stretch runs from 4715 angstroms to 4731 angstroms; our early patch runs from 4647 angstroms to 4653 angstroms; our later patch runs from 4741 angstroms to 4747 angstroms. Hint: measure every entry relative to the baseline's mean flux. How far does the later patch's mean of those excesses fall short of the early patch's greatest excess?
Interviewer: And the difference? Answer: 0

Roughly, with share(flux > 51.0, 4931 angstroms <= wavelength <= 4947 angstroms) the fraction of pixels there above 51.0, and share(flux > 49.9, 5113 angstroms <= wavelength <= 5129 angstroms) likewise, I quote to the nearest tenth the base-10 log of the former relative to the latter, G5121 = 0.1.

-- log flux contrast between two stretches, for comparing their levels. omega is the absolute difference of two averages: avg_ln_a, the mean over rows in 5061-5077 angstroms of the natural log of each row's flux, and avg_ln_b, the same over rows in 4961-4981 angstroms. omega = 0.017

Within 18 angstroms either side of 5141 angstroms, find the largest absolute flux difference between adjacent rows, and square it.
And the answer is 15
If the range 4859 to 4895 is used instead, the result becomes 154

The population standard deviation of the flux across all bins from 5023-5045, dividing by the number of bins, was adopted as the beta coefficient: 1.8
